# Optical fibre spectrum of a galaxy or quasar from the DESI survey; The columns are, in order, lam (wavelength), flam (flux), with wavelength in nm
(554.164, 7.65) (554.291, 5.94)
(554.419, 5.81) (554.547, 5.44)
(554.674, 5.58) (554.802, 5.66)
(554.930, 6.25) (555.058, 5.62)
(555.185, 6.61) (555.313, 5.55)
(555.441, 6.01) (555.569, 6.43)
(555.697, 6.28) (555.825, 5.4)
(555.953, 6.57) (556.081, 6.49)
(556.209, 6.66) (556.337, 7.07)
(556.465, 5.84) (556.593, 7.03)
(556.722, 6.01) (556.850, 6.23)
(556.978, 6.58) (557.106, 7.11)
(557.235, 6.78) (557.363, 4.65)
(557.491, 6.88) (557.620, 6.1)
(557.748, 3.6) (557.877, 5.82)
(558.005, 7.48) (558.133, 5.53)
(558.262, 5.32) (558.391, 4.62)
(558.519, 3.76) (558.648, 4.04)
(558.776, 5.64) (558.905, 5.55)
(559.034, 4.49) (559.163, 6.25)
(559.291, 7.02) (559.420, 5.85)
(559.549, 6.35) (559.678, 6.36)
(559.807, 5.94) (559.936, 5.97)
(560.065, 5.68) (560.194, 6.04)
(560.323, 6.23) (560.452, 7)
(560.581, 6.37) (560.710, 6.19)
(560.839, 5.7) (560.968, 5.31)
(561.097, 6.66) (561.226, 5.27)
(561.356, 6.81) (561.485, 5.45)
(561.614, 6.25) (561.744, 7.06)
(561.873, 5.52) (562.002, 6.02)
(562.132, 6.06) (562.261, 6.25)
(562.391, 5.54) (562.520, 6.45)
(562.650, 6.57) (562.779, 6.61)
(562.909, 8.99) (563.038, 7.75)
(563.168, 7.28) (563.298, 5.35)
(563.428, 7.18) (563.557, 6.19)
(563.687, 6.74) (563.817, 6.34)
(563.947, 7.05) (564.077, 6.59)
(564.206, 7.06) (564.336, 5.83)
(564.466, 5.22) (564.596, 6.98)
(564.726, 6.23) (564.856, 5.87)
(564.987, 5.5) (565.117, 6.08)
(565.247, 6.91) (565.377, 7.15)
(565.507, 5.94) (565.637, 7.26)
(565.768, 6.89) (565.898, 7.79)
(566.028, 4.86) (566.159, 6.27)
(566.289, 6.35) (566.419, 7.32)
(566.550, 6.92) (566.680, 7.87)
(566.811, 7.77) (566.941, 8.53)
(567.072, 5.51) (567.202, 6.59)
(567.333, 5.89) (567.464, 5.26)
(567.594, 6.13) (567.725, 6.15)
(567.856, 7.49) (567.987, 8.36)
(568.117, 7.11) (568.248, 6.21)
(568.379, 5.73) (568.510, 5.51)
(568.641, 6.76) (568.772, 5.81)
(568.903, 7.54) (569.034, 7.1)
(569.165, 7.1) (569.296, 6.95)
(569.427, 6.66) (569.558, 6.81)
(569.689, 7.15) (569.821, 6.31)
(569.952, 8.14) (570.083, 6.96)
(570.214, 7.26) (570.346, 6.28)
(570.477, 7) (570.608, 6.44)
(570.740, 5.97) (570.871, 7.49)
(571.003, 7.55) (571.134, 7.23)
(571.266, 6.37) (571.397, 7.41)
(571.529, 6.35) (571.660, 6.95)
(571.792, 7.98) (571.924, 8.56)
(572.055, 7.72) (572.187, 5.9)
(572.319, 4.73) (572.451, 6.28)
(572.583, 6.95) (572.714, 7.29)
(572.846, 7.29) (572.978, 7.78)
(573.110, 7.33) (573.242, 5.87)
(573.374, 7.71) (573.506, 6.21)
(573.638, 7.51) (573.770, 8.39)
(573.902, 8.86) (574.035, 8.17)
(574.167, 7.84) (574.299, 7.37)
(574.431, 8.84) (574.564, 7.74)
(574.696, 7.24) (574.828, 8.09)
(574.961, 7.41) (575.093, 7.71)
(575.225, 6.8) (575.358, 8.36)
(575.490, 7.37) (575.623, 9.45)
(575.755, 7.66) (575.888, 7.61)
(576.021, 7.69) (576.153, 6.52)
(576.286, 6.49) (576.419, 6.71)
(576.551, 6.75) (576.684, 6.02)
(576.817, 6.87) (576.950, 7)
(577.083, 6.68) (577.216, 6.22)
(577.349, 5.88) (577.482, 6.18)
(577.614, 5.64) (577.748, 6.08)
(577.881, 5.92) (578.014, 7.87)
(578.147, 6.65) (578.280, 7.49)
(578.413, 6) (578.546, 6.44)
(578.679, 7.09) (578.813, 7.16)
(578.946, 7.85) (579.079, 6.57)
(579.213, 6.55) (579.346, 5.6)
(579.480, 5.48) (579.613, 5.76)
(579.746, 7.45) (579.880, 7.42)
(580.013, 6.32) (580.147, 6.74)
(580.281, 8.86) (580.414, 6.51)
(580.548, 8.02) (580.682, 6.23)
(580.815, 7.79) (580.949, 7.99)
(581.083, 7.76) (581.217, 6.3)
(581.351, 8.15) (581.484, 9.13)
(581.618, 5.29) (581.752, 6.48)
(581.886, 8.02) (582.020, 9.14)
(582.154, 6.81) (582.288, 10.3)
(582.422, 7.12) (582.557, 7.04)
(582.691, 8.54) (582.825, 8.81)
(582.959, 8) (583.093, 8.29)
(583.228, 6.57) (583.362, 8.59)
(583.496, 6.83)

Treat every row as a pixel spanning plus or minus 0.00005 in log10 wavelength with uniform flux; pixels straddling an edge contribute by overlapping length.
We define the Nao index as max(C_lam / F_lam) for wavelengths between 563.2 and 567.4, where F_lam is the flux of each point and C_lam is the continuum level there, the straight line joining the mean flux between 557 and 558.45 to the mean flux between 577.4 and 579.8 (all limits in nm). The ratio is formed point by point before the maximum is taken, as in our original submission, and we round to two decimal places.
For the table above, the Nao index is 1.26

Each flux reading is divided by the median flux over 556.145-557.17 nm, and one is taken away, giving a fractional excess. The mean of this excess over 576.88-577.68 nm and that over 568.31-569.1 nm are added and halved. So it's -0.04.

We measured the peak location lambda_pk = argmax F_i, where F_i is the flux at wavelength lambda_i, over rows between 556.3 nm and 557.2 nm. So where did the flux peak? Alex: 557.106 nm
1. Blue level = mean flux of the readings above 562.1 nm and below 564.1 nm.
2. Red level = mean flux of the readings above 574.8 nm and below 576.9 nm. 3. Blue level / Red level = 0.91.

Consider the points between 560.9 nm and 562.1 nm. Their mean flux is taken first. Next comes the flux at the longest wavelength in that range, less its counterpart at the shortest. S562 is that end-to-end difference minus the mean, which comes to -5.3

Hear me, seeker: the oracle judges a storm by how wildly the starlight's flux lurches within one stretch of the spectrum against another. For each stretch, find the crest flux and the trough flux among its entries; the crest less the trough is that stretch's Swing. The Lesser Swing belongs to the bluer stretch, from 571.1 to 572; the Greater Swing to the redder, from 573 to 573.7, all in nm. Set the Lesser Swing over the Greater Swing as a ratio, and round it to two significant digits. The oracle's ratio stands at 1.2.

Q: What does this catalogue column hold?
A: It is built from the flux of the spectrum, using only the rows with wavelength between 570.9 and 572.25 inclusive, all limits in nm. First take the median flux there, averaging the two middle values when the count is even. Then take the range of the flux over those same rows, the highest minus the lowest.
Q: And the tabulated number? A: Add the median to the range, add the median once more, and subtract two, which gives 15.3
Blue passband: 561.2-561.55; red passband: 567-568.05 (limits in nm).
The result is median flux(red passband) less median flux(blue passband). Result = 0.69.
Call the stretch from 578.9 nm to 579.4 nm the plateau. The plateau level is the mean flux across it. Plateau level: 6.6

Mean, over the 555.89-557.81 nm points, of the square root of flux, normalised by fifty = 0.0498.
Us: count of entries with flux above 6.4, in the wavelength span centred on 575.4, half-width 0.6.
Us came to 9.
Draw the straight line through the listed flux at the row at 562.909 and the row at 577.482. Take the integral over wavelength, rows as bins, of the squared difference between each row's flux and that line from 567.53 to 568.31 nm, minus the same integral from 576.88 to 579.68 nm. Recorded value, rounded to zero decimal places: 0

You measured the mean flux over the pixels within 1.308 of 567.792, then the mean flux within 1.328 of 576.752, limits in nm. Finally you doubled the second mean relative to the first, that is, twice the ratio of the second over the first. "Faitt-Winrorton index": 2.04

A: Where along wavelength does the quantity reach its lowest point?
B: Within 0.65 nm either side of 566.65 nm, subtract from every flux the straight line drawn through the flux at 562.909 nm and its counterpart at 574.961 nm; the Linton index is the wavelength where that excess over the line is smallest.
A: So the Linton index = 566.028 nm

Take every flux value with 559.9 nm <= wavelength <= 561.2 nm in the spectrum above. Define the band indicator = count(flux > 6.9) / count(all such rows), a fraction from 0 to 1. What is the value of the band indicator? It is 0.1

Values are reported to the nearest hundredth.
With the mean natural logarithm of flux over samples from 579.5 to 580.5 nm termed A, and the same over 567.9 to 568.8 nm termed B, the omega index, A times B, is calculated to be 3.61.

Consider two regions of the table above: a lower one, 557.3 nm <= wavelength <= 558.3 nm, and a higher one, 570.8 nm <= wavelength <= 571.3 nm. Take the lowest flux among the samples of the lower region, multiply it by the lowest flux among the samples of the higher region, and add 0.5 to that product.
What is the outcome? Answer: 23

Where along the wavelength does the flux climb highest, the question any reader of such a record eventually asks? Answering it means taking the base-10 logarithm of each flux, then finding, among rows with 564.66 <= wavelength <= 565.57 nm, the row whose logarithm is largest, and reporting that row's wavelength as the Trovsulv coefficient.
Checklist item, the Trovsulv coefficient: 565.377 nm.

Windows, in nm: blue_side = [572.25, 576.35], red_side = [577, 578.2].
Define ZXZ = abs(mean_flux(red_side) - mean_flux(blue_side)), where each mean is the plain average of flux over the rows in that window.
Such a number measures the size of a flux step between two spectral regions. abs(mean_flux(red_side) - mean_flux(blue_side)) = 1.09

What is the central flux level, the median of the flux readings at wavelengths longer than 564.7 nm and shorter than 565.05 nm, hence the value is 5.9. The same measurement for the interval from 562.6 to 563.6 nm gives 6.9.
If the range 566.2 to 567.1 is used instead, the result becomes 7.3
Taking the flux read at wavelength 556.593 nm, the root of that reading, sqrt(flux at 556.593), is 2.65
